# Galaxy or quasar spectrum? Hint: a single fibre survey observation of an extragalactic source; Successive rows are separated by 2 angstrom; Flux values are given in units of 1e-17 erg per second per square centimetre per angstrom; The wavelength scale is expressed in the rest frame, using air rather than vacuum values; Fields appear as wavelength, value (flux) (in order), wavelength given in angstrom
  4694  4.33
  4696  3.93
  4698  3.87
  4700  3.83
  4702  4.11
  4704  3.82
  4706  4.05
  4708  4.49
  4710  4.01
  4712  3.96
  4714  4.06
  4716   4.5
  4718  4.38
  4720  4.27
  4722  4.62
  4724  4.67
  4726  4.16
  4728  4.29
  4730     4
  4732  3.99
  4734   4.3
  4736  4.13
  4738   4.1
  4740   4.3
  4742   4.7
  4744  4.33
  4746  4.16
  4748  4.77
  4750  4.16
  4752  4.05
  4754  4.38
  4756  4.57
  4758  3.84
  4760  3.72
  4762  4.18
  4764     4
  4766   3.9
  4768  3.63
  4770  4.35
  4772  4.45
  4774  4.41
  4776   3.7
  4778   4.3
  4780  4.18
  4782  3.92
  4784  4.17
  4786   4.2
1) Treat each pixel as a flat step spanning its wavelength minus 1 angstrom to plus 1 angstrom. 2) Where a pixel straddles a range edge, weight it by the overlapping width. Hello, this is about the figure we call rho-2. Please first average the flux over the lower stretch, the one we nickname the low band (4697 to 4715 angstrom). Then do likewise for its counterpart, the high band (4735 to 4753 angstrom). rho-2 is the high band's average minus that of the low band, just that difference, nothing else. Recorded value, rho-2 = 0.28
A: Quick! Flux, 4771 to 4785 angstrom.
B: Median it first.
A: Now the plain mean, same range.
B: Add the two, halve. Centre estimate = 4.17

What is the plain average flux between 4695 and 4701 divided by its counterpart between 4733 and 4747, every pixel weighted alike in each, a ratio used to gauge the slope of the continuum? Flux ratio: 0.90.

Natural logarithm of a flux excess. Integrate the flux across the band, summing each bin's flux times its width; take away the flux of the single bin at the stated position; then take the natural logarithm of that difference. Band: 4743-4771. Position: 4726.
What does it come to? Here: 4.72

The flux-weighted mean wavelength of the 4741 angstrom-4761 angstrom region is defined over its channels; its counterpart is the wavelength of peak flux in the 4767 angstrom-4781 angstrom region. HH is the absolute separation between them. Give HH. 21.3 angstrom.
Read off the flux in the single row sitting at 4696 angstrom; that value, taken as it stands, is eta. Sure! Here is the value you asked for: 3.93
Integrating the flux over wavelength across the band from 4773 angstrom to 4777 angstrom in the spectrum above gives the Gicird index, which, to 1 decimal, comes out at 16.2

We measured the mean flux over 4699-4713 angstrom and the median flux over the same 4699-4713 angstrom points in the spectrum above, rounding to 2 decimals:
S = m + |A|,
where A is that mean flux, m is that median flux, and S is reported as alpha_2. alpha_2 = 8.05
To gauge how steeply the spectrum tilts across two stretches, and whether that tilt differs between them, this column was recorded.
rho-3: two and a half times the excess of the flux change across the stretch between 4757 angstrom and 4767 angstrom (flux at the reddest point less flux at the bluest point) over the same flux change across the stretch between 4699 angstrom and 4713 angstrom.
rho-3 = -0.2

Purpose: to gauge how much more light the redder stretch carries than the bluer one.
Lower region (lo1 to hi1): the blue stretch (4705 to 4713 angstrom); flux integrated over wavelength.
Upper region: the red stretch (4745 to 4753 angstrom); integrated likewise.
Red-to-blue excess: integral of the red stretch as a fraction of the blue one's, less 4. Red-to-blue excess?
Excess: -2.96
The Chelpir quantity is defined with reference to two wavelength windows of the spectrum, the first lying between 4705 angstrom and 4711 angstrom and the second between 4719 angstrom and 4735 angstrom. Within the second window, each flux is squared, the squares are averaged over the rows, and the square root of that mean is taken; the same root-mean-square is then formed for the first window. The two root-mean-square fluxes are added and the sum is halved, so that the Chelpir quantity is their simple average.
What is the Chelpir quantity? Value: 4.24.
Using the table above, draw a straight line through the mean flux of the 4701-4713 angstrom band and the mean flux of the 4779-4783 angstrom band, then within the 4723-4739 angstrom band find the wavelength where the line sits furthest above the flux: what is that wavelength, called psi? 4732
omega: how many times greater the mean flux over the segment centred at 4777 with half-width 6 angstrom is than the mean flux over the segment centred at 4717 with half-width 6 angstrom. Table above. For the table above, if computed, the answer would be 0.97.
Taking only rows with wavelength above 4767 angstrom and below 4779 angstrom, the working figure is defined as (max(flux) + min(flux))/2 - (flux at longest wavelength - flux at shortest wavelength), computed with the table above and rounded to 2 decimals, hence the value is 3.37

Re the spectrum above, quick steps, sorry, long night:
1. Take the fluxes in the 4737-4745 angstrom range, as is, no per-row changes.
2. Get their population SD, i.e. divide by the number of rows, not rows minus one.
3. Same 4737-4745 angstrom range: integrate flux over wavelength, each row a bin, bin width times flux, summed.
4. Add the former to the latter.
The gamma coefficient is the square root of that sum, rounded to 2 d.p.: 5.92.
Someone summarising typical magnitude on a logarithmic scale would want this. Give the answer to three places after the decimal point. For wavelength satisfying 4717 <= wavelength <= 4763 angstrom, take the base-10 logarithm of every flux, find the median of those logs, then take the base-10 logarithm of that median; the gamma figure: -0.200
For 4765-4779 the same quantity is -0.198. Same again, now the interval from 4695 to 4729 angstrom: -0.212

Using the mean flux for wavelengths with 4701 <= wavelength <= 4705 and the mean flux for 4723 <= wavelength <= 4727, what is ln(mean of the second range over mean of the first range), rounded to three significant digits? 0.108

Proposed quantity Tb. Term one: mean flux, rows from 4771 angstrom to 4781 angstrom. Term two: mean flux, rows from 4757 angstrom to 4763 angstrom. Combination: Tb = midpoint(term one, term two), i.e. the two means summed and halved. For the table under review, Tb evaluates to 4.06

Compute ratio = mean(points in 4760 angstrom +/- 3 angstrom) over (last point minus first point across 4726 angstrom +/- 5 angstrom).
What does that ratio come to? -6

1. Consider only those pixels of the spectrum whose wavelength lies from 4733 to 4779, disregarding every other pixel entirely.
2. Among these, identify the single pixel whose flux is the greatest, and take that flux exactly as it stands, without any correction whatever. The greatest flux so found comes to 4.77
